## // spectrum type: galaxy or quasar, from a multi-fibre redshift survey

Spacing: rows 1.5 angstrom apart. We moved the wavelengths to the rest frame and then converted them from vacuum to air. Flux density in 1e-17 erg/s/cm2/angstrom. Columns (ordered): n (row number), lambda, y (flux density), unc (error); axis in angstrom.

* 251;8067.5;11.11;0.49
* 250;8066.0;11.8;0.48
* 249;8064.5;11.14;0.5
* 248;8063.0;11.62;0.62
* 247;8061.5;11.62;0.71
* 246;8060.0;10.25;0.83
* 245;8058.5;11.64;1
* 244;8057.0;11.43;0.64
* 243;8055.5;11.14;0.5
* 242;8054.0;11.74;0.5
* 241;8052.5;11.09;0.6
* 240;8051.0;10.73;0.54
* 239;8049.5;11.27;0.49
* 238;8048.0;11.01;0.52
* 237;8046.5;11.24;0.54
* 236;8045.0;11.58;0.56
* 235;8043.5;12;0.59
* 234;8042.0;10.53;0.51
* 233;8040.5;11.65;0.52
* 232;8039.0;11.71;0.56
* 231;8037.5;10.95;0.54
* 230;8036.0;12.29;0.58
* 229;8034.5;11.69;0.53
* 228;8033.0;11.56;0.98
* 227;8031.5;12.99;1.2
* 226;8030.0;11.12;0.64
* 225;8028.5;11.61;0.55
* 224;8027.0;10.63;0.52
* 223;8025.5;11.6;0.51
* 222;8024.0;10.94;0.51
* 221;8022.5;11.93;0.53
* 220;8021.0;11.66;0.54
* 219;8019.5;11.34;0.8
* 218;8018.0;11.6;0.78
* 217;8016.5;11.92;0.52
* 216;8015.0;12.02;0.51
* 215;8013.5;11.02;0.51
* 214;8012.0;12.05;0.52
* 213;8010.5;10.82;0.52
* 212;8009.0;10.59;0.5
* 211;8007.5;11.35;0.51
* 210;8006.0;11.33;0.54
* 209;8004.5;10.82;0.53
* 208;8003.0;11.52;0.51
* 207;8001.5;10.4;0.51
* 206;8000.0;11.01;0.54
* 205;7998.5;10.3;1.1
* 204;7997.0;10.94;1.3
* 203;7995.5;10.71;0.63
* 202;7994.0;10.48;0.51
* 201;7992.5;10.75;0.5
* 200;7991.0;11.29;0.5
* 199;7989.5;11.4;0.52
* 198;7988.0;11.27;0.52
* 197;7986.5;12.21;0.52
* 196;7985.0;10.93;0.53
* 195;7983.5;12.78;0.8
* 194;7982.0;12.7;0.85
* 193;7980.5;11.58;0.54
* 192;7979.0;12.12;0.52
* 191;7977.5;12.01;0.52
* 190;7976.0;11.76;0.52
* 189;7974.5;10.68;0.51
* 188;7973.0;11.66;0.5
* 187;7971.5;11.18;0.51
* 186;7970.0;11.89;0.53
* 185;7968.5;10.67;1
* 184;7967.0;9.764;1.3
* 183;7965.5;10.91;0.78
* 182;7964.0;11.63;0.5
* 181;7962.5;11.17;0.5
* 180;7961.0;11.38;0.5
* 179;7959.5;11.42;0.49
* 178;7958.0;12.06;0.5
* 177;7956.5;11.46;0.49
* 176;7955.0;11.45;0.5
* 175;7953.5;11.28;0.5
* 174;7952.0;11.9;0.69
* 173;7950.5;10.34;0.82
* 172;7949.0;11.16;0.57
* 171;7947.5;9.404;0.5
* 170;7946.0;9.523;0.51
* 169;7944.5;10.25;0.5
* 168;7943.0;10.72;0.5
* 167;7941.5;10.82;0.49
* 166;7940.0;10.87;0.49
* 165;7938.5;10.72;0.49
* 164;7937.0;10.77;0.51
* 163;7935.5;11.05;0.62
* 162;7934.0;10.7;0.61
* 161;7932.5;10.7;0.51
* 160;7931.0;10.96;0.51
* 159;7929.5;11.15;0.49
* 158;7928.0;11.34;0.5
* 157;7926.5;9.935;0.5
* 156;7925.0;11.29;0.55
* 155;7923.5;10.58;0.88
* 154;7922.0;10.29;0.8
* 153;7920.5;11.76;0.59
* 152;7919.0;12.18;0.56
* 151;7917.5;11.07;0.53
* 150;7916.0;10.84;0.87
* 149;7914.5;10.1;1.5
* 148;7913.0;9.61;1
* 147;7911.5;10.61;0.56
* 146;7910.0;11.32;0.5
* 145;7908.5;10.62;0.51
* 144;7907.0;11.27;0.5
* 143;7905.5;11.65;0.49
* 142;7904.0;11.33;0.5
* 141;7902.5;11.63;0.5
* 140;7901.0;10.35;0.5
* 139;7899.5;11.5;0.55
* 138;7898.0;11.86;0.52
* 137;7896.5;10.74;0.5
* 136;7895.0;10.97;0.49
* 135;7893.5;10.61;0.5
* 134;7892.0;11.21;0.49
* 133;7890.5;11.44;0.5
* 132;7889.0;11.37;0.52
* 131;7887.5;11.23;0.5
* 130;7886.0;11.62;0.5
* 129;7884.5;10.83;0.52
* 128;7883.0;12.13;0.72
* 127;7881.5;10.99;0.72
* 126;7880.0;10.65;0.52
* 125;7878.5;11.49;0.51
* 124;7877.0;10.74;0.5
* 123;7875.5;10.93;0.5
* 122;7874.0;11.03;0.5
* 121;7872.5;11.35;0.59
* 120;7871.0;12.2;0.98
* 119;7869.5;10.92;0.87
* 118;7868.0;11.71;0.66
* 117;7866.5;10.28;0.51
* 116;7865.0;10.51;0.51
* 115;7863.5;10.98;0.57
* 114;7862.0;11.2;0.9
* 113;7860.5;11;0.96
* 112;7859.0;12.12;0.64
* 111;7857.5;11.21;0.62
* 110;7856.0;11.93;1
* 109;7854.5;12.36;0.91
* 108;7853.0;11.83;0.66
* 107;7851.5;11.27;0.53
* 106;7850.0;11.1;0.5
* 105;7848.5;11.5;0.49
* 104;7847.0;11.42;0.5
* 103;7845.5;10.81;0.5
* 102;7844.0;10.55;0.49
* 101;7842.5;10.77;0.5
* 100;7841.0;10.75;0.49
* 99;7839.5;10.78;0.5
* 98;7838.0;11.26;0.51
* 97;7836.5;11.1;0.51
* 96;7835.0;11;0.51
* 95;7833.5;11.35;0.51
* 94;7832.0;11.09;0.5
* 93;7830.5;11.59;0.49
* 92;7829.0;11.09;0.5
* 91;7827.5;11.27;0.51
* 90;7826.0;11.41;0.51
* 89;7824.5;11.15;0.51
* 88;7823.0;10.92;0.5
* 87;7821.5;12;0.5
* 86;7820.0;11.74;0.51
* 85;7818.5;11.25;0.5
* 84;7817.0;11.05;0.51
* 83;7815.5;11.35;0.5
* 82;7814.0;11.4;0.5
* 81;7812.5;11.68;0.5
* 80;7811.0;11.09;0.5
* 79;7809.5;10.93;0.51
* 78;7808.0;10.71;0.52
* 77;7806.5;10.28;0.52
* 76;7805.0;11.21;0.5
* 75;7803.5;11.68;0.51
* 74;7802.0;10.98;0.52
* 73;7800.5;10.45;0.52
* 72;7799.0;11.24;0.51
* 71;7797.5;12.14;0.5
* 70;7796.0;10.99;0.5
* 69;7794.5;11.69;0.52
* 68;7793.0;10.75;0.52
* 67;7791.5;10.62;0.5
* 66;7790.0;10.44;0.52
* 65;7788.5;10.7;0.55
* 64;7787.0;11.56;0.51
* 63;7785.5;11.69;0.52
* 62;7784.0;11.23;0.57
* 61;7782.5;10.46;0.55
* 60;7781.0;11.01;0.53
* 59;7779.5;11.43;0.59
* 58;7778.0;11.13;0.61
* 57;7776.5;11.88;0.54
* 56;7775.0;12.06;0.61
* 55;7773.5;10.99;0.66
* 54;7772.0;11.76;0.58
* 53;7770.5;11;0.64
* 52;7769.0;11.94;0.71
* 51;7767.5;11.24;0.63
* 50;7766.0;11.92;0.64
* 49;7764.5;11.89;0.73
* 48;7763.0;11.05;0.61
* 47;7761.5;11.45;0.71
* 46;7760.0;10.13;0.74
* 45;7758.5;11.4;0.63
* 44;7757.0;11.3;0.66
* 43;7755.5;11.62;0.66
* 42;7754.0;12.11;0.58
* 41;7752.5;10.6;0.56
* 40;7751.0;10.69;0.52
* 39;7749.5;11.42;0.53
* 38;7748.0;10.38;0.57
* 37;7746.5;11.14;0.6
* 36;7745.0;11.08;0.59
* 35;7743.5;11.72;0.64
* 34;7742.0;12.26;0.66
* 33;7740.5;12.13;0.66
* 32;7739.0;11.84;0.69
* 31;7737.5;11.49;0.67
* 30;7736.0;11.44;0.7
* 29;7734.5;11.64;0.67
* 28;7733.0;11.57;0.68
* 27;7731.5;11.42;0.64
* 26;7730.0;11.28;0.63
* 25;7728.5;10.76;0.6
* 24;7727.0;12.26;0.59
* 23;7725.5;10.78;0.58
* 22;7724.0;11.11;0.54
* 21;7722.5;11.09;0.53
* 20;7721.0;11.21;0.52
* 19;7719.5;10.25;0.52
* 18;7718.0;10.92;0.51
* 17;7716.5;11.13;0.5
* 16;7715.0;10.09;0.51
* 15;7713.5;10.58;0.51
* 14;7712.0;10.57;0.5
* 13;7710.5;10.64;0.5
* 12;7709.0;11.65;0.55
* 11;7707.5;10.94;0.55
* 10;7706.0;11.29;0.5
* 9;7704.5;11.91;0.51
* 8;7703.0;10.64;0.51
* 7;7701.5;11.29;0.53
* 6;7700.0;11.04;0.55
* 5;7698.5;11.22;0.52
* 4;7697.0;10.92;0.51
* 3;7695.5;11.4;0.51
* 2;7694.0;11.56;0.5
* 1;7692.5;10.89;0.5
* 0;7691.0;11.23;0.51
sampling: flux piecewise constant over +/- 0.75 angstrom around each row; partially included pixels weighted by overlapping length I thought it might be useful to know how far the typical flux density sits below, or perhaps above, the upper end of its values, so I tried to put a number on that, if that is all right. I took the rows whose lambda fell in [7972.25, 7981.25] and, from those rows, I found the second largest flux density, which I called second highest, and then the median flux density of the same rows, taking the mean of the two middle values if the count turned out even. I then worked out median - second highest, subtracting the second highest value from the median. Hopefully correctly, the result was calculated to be -0.30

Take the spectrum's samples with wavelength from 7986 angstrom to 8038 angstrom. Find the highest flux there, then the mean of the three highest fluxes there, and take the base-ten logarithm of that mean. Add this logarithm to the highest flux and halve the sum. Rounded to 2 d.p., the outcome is 7.04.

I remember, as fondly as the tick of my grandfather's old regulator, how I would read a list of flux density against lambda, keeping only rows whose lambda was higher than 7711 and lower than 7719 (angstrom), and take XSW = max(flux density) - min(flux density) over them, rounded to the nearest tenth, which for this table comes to 1.0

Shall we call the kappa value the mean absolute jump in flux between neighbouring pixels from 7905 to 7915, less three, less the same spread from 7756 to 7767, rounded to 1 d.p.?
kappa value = -3.0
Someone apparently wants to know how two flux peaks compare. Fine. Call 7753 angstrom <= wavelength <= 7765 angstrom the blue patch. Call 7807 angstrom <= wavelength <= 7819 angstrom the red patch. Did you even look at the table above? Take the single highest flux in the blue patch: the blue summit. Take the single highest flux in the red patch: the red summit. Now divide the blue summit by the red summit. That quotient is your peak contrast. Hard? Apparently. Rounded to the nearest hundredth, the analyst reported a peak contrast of 1.04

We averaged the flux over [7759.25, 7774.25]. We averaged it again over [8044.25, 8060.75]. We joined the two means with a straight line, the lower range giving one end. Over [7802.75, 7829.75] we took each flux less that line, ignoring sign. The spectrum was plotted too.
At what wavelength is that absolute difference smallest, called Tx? 7827.5 angstrom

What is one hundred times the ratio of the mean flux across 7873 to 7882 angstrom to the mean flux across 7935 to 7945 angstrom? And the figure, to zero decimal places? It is 102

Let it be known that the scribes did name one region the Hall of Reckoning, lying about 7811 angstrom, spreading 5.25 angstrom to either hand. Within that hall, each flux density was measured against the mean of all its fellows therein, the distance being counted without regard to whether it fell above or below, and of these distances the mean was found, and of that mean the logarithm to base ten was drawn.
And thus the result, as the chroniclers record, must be -0.44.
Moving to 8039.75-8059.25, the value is -0.48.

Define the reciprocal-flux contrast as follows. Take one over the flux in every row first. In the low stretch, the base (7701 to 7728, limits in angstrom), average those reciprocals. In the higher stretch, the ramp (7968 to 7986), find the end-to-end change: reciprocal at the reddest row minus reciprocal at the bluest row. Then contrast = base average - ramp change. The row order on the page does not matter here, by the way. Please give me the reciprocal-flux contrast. 0.0932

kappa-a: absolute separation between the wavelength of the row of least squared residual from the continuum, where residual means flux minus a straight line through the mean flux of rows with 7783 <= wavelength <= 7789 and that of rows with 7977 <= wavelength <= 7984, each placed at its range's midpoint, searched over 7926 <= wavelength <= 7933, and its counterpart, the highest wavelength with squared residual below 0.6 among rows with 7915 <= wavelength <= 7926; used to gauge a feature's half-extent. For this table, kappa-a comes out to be 3.0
